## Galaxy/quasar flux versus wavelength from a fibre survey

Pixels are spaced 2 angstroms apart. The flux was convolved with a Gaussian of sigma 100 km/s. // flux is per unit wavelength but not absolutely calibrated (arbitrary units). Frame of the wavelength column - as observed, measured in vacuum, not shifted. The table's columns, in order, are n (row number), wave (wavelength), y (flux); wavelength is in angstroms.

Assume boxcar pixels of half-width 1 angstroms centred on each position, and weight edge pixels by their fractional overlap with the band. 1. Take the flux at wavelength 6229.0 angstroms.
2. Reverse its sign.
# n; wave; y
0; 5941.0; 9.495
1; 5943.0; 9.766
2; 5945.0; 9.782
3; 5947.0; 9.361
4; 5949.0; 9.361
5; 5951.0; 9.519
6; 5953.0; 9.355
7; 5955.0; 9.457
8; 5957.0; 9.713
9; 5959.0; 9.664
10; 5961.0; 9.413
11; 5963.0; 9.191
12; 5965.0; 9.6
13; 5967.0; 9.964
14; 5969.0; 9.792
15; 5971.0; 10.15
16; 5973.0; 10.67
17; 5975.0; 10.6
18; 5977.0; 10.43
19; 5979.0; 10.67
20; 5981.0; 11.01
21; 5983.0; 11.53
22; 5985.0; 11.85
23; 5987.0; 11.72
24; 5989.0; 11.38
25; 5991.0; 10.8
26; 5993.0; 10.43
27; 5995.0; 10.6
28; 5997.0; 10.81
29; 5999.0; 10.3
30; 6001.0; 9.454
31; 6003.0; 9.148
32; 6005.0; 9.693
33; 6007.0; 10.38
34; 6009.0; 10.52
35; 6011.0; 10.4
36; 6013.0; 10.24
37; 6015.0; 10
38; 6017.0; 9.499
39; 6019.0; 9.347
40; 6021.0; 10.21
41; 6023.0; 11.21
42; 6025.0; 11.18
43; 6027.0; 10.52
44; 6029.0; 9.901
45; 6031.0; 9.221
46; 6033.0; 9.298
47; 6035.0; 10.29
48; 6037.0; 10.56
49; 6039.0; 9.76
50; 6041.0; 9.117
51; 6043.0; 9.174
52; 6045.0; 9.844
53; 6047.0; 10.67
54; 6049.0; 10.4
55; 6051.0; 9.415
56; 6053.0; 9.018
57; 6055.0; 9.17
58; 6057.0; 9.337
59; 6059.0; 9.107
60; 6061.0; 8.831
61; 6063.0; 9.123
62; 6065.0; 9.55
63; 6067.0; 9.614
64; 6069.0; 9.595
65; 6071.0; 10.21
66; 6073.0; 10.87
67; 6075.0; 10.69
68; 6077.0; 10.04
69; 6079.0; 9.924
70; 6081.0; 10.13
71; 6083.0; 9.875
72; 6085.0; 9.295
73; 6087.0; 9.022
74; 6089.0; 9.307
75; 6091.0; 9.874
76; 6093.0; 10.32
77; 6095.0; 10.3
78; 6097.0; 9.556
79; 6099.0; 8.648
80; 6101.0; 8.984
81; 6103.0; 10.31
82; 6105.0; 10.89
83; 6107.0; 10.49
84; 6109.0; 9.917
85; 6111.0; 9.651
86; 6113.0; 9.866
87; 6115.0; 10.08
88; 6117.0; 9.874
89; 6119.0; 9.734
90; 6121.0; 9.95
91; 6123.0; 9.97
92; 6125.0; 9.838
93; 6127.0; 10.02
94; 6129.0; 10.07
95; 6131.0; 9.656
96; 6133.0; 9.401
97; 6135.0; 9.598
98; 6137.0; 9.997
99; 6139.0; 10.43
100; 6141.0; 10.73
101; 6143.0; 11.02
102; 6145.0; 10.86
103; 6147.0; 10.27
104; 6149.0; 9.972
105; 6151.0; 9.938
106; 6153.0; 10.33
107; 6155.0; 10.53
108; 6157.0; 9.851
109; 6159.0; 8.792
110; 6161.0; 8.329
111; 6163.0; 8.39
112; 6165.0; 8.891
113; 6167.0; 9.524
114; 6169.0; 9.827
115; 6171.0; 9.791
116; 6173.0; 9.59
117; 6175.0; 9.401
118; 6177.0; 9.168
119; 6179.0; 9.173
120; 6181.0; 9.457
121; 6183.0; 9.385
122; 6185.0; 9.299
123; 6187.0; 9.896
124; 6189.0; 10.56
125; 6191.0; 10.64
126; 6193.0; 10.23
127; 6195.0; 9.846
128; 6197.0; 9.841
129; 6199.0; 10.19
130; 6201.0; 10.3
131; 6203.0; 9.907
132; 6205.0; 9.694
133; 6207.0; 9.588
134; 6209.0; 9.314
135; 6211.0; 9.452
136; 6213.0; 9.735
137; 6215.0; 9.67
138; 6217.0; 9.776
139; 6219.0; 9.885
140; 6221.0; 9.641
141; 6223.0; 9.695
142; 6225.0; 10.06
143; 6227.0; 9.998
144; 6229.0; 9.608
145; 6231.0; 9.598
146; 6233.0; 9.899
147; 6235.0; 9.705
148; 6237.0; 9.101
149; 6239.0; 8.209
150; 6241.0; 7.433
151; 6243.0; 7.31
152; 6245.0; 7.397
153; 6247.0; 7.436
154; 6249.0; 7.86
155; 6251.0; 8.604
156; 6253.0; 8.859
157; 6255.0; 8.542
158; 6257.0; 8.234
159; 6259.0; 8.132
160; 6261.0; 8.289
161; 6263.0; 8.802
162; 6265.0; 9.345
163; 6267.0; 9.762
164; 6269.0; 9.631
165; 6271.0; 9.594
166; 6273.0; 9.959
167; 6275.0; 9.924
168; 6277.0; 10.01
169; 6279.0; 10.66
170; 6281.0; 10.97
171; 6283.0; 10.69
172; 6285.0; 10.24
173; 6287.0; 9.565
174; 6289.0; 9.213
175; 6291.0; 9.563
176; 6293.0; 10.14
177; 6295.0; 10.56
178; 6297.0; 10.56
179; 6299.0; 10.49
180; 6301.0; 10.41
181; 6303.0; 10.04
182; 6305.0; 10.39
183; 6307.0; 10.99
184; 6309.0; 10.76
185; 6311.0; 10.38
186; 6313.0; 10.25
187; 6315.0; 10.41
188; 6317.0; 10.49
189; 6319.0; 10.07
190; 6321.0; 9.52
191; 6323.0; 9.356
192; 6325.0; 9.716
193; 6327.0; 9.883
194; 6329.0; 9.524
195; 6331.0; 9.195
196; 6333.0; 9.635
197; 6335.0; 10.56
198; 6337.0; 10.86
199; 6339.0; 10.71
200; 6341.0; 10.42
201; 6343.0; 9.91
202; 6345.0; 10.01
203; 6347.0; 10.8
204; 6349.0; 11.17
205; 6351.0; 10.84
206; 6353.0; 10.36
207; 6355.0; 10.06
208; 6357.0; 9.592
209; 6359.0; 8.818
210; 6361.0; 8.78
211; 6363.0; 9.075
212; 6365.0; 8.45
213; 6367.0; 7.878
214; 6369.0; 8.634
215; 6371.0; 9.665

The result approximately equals -9.6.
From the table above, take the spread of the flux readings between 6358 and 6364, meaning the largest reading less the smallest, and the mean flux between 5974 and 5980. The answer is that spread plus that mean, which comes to 10.9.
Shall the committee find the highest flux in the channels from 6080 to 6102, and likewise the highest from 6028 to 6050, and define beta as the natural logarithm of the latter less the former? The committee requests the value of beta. -1.0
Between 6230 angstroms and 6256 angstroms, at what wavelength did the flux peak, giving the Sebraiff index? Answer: 6233.0 angstroms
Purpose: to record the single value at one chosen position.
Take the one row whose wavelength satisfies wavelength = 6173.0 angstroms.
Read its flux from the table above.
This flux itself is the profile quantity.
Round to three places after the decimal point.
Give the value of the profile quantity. 9.590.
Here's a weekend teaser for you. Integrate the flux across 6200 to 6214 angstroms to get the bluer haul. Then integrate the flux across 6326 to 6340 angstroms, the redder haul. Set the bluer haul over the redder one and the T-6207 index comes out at 0.97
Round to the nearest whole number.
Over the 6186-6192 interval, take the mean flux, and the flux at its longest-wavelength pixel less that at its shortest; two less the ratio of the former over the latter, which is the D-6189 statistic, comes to -12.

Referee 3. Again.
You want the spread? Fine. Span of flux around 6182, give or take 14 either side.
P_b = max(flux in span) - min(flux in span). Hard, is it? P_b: 1.47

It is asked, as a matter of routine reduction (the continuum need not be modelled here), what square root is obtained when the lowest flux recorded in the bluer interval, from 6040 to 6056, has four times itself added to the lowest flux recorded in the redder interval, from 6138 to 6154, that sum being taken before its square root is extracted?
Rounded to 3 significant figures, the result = 6.78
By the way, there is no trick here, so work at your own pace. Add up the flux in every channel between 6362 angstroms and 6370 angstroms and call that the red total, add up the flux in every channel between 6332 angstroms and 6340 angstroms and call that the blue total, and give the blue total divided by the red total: 1.23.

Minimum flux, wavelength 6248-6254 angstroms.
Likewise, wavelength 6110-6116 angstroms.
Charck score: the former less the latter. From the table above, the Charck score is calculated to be -1.8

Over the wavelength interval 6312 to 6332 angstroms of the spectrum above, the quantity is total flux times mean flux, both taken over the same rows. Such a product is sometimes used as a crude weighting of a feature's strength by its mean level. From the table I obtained 969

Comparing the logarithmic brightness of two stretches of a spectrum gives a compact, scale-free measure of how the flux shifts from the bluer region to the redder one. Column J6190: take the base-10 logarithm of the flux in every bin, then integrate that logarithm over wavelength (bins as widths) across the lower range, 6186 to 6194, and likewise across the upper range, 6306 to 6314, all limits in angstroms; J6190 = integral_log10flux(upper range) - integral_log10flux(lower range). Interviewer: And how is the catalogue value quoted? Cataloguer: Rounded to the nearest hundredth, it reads 0.09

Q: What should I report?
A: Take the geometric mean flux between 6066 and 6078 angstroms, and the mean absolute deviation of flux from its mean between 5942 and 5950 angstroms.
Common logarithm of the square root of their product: 0.16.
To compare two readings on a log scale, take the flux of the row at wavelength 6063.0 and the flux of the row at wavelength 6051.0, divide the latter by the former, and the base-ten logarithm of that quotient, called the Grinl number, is 0.01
